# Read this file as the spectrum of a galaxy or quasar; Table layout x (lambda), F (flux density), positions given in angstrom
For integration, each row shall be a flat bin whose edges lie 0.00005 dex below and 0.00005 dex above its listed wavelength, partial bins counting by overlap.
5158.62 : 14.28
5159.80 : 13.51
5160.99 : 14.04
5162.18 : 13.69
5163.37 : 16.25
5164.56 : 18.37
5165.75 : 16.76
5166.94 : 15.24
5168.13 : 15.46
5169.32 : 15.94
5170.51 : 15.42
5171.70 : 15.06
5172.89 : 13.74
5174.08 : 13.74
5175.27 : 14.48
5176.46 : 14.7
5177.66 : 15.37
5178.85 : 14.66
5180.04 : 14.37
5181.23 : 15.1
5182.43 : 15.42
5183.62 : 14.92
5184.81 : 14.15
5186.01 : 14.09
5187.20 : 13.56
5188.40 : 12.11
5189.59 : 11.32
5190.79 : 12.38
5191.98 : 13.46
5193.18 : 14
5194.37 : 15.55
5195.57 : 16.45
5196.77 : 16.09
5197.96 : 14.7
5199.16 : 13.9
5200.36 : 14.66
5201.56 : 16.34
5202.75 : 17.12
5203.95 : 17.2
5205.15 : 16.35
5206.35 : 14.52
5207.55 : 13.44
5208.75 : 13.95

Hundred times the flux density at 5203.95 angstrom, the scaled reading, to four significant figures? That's 1720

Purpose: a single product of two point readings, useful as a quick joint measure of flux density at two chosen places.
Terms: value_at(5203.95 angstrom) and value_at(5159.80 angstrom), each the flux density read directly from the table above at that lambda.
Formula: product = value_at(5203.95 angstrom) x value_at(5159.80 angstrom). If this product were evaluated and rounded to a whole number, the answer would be 232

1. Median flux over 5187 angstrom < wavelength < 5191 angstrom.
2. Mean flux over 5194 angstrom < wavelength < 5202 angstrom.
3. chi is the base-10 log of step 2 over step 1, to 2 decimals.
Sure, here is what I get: 0.10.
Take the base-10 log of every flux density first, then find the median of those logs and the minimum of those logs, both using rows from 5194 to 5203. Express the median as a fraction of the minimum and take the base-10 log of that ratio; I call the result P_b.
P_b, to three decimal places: 0.021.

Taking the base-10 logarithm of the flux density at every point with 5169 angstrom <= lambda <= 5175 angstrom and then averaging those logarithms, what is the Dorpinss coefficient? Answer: 1.17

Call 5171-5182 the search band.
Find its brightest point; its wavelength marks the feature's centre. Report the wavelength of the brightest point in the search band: 5177.66 angstrom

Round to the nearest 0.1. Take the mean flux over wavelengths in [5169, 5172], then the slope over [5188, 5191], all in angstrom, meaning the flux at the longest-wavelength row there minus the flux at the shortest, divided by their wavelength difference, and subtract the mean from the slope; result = -15.4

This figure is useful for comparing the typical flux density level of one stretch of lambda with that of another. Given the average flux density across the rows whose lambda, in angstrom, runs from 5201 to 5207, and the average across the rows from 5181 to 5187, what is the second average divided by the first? 0.90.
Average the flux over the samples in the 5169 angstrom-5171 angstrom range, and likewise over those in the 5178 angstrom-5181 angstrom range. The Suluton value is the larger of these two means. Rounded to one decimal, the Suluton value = 15.7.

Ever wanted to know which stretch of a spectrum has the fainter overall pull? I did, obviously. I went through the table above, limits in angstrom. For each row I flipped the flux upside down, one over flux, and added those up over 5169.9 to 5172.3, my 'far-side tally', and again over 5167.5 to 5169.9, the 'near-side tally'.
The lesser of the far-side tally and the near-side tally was 0.127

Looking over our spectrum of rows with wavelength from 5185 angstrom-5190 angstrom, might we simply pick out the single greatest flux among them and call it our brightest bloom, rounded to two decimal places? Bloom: 14.09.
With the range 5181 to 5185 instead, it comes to 15.42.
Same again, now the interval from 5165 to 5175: 16.76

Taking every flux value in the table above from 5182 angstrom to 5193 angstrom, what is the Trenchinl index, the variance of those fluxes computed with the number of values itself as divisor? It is 1.60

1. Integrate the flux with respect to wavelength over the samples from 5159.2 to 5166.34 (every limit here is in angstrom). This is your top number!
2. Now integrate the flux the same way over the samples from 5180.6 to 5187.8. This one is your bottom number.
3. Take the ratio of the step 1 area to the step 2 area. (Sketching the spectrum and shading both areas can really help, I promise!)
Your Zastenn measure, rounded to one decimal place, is 1.1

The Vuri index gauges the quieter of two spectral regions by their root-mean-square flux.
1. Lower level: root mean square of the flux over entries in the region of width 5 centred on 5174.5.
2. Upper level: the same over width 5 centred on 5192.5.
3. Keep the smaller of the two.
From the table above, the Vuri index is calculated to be 13.9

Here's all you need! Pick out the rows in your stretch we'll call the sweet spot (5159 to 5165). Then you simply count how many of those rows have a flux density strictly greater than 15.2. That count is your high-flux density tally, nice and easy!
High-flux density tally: 2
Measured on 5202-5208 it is 3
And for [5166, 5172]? 4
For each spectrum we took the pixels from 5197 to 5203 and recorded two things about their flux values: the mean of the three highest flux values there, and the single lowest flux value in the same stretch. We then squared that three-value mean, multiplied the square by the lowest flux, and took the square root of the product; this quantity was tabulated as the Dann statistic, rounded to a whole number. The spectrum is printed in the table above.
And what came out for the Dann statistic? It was 60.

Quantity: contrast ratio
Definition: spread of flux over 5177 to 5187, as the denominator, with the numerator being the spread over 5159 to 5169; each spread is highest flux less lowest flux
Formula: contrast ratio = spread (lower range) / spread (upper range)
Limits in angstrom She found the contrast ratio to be 3.7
